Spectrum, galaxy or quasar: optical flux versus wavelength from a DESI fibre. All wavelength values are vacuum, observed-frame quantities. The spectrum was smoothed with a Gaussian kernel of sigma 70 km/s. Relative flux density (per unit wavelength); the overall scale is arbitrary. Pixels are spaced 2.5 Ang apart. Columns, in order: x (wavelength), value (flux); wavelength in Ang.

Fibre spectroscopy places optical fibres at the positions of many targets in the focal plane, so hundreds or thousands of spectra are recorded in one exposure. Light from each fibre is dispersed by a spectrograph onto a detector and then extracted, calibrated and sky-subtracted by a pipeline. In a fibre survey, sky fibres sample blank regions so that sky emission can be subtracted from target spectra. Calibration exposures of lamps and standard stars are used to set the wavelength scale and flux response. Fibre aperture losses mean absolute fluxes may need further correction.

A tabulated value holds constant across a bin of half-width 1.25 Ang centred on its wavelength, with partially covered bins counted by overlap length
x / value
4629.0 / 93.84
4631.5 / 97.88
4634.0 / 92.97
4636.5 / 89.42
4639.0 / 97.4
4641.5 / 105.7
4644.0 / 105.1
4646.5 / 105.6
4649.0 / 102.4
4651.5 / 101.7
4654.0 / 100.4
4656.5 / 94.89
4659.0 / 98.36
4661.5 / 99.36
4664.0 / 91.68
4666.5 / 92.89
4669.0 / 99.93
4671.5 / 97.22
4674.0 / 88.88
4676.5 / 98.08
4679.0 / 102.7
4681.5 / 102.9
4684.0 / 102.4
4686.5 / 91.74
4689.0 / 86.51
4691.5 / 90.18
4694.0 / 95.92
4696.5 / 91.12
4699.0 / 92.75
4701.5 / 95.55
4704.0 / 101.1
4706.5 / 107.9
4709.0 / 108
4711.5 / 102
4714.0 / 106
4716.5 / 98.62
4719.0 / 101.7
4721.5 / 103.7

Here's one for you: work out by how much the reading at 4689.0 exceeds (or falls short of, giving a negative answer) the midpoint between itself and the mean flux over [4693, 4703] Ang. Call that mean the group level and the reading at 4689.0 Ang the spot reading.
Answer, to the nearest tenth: -3.7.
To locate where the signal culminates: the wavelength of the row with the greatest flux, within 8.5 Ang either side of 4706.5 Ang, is 4709.0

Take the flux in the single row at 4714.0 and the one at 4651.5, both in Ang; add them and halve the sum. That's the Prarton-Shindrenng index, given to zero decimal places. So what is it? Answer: 104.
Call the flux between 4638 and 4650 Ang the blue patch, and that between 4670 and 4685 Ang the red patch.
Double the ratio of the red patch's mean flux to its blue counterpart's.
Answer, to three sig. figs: 1.91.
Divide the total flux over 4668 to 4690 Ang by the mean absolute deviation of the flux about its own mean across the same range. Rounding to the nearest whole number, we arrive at 170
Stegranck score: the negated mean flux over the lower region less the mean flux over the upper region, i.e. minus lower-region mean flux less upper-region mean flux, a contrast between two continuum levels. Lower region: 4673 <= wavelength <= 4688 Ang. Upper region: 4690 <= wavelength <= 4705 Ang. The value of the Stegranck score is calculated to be -192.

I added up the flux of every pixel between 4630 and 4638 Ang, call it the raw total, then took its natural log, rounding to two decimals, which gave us 5.64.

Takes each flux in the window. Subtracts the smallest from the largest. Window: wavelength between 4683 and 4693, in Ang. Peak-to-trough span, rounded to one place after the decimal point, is 15.9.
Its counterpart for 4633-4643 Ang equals 16.3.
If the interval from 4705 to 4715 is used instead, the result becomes 6.0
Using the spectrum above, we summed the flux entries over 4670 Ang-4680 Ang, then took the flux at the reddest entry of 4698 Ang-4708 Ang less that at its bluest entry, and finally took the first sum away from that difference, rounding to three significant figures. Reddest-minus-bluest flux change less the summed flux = -372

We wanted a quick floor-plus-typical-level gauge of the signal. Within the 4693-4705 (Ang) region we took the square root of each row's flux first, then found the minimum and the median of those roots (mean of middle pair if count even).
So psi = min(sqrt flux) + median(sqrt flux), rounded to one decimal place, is 19.3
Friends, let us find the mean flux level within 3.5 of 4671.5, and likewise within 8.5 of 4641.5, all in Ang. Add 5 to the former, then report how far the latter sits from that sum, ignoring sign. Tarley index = 0.5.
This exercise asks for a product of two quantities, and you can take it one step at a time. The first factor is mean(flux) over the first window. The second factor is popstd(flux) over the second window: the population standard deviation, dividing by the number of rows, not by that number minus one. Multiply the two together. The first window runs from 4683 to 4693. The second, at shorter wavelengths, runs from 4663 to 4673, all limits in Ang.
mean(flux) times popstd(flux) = 307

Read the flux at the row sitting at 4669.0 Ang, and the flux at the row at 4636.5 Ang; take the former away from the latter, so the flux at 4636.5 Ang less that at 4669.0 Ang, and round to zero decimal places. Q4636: -11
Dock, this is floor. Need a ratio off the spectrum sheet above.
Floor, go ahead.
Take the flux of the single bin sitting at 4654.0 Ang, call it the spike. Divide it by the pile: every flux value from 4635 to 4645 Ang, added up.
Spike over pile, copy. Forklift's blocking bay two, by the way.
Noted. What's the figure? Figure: 0.253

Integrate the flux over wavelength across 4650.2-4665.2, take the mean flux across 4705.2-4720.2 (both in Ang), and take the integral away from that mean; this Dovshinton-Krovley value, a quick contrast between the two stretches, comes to -1362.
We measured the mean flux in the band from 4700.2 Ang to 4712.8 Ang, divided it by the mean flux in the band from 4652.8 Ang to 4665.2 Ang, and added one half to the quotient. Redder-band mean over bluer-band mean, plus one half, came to 1.56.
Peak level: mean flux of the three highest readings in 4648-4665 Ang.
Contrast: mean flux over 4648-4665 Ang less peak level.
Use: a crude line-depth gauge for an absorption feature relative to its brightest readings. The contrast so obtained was -3.1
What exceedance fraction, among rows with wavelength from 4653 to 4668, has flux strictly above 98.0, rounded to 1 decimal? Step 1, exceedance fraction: 0.5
